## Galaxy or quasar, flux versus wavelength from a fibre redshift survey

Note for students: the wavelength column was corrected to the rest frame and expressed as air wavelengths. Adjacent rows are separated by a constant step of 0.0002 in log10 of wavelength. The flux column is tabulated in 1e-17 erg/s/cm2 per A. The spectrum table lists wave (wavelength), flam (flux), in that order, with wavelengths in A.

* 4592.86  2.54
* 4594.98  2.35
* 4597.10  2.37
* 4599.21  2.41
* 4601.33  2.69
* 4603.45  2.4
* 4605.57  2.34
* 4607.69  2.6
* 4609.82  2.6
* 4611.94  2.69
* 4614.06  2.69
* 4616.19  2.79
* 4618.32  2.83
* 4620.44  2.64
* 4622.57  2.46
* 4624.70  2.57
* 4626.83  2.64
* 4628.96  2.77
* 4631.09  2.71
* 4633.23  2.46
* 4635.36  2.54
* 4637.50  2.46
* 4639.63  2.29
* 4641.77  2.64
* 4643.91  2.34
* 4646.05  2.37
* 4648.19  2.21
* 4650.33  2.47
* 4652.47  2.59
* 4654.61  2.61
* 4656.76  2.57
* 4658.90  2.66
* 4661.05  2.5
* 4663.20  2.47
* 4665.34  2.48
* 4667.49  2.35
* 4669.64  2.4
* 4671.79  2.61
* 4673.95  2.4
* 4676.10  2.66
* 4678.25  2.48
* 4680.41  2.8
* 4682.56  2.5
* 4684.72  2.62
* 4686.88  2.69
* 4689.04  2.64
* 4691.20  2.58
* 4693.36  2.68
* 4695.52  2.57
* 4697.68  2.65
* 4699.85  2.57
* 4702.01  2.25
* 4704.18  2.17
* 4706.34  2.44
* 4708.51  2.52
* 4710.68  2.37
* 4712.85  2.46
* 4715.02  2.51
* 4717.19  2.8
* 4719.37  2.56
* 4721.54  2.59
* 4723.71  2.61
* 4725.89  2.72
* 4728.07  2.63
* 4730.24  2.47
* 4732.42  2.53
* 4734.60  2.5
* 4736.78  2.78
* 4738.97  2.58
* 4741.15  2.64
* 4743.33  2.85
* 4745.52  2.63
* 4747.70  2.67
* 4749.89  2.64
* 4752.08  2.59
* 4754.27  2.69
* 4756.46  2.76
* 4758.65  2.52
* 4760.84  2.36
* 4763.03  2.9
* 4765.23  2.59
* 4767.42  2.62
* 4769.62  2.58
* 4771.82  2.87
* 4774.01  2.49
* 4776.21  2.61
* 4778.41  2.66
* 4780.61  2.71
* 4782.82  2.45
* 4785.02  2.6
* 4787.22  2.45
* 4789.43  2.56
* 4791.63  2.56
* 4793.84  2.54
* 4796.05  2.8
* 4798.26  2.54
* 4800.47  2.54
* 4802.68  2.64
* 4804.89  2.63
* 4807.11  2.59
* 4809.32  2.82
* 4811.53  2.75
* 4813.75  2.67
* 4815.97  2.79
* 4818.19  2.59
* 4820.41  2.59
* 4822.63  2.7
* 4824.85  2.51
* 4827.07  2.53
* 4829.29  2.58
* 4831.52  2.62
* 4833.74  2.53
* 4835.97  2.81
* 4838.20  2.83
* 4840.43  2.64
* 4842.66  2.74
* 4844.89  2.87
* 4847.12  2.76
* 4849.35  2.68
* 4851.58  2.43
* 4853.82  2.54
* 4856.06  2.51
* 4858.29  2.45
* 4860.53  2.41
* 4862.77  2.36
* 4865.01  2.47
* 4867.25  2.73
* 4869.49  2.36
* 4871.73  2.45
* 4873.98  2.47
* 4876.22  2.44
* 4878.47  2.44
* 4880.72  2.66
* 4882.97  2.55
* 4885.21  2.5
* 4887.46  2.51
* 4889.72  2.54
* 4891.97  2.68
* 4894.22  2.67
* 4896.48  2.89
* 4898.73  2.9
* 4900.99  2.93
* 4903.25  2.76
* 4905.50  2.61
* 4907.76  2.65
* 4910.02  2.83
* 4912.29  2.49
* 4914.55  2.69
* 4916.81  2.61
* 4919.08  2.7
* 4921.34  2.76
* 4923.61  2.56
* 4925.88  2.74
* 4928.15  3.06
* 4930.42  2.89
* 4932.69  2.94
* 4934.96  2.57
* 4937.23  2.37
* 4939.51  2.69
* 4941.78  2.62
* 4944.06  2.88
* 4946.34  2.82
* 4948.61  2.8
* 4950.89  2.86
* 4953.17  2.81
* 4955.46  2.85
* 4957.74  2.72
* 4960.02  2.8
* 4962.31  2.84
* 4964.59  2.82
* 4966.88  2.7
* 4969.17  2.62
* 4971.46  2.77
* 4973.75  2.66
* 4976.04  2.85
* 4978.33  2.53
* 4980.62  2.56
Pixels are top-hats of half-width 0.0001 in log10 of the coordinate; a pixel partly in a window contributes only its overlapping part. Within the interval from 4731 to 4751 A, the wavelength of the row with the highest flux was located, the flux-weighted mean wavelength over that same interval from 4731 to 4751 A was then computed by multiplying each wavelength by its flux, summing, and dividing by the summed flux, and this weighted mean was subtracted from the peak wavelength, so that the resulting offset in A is 2.1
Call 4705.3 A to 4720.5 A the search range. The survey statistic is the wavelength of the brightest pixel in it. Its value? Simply 4717.19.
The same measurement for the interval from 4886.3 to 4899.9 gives 4898.73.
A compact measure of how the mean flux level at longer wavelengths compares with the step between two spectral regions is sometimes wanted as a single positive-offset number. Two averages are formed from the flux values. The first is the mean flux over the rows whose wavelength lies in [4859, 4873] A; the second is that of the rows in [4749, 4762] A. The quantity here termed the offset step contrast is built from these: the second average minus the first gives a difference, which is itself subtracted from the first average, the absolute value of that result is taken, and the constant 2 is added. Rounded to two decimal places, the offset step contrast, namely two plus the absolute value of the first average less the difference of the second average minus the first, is 4.33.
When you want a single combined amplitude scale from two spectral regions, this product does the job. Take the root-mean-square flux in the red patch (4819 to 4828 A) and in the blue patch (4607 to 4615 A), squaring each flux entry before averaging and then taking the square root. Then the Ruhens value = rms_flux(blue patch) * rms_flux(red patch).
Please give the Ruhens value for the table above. 6.8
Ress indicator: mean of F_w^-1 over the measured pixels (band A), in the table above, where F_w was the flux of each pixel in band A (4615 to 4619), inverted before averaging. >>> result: 0.356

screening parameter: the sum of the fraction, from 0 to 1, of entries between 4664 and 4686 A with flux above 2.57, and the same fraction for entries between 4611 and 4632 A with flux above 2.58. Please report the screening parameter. 1.2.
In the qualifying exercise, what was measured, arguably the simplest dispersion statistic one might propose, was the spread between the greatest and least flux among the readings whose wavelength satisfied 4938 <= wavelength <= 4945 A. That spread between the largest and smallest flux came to 0.26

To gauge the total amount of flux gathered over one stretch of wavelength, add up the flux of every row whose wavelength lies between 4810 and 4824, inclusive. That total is 16.1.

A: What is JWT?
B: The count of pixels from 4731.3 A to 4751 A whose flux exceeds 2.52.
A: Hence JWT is 8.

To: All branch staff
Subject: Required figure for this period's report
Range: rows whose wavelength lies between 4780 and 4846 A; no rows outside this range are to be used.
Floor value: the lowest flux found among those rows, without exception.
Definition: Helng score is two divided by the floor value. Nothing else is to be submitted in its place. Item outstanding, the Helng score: 0.816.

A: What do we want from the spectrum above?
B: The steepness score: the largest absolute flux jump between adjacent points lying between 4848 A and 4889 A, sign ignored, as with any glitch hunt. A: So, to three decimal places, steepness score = 0.370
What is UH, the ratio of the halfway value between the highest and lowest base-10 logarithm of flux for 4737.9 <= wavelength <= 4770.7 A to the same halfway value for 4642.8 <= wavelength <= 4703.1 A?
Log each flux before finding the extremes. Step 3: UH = 1.055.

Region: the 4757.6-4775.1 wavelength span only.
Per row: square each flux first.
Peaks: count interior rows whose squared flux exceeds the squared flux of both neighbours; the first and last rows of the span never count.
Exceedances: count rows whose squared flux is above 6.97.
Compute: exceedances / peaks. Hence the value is 0.67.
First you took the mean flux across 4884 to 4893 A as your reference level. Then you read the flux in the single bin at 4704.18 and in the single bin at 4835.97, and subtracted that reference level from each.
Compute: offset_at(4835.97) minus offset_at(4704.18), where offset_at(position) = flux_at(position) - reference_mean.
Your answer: 0.6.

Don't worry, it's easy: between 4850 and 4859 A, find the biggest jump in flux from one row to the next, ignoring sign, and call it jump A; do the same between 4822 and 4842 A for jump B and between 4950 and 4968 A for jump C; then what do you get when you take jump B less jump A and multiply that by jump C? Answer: 0.022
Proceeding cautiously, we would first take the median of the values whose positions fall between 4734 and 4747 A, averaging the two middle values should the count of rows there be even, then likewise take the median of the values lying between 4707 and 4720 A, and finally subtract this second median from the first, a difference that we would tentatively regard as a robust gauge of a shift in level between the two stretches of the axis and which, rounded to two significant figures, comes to 0.12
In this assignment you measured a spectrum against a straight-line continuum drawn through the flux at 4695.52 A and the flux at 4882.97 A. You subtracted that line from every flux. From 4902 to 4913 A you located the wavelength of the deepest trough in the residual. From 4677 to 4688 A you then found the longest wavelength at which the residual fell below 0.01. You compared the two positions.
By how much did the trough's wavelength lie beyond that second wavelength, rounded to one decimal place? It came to 229.7 A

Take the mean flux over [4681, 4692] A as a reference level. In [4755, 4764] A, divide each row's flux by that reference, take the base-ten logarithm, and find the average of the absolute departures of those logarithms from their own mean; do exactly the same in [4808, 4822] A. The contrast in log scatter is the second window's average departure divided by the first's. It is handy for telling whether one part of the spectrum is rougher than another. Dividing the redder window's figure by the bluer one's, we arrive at 0.42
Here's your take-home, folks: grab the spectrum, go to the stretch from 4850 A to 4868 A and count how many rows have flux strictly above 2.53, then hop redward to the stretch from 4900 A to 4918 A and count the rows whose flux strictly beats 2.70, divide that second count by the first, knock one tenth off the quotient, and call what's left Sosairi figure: 1.4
